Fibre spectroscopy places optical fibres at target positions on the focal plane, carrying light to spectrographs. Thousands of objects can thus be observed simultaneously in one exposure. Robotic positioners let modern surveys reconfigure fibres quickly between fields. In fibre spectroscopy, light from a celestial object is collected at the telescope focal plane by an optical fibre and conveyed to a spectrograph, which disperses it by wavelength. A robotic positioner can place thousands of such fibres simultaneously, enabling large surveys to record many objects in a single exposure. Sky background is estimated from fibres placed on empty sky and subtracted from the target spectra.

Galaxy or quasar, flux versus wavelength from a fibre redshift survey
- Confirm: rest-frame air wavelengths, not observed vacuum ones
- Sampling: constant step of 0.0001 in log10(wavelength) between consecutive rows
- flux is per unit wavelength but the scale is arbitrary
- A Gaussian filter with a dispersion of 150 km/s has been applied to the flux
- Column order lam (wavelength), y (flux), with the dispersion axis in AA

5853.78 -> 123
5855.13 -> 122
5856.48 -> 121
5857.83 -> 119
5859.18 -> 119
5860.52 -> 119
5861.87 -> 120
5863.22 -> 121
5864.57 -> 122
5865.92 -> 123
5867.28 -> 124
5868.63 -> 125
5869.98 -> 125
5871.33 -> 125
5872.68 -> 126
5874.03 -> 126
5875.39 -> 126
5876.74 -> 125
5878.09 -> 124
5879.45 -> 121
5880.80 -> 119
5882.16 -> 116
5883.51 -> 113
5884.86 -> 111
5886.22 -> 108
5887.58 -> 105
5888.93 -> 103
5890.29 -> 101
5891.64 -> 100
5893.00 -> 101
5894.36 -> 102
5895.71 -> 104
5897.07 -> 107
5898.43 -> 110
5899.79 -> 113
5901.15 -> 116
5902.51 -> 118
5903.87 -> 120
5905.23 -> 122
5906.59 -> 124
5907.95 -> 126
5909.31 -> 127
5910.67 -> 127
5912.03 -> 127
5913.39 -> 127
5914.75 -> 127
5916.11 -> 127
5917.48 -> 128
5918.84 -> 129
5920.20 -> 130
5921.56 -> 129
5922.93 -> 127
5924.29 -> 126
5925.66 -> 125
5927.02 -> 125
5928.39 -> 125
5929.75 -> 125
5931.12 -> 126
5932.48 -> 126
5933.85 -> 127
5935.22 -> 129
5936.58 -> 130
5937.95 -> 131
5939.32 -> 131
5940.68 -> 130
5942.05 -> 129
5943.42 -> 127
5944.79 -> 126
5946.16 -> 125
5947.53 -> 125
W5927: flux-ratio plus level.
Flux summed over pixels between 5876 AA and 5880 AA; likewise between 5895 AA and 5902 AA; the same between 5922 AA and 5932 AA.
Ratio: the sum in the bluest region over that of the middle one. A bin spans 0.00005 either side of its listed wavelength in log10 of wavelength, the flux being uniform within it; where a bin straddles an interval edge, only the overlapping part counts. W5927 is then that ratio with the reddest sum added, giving 880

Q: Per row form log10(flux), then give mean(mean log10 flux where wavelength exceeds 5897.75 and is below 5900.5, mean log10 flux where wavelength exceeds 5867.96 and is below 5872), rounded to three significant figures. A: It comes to 2.07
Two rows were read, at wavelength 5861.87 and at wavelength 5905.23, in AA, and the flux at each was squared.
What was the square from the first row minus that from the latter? -484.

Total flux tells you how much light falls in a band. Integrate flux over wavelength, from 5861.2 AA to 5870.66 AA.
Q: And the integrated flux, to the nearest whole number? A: 1162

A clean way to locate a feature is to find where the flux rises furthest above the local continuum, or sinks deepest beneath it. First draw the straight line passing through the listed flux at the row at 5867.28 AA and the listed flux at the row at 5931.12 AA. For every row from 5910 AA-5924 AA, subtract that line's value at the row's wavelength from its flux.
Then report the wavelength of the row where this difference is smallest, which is 5922.93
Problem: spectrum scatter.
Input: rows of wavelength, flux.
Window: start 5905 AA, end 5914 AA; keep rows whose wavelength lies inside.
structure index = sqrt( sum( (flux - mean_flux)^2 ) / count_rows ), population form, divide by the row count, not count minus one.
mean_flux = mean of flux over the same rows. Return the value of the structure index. 1.8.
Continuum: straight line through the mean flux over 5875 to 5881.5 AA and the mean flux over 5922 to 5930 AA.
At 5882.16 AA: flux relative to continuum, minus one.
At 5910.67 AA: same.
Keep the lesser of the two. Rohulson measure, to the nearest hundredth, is -0.06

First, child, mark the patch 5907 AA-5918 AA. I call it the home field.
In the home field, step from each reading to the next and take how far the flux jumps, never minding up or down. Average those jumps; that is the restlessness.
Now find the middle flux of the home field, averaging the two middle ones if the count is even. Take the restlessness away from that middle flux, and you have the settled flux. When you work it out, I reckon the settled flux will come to 127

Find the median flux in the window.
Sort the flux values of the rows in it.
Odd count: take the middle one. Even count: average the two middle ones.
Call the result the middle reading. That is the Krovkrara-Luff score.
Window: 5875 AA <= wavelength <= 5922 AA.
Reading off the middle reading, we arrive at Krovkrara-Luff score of 120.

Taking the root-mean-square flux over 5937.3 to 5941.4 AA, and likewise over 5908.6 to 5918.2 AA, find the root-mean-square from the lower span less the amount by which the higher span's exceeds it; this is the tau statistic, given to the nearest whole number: 124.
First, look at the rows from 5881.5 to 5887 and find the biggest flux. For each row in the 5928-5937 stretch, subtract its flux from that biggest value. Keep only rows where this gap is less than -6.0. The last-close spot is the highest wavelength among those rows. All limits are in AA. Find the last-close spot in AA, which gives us 5936.58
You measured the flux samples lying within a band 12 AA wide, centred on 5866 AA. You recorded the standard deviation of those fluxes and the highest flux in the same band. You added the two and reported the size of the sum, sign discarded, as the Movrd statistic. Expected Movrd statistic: 127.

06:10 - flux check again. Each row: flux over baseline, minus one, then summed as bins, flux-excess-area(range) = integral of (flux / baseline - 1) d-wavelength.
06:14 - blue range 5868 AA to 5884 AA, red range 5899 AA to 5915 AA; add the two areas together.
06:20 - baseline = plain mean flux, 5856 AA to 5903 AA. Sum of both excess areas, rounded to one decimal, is 1.9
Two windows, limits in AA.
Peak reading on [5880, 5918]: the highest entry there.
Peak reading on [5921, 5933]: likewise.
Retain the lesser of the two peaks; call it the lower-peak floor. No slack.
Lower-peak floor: 128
